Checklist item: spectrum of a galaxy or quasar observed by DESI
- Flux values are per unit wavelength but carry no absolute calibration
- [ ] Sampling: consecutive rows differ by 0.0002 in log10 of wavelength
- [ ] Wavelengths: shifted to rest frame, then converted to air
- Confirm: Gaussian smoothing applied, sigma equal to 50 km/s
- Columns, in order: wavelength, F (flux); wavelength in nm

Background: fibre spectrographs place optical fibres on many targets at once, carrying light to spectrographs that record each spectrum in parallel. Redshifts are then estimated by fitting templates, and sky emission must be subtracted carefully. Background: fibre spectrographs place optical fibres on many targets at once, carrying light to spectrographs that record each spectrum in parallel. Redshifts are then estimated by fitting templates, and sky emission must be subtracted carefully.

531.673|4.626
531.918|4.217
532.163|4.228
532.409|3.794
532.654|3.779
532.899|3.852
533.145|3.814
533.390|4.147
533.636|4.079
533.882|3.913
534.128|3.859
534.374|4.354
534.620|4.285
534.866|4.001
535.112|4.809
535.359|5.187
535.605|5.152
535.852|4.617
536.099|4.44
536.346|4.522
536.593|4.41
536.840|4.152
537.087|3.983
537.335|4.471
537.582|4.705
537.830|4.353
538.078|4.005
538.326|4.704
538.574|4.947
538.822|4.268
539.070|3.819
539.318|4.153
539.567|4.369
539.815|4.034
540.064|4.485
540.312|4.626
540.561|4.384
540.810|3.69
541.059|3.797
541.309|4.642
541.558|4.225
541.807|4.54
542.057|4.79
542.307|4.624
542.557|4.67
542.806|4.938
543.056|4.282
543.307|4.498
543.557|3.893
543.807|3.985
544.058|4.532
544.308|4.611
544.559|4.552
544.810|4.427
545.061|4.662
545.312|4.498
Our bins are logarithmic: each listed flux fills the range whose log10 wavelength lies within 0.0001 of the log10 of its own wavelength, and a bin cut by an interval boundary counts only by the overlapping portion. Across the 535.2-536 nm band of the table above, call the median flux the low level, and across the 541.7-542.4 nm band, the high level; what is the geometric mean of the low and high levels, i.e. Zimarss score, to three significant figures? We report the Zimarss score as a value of 4.88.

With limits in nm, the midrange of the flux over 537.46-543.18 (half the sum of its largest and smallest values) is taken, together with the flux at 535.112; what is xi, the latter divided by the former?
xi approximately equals 1.11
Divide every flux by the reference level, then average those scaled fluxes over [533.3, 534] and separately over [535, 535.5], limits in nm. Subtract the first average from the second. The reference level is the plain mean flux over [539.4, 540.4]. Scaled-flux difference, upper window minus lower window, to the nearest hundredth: 0.22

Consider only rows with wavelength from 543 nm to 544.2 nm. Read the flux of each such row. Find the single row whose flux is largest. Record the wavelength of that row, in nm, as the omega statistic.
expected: 544.058 nm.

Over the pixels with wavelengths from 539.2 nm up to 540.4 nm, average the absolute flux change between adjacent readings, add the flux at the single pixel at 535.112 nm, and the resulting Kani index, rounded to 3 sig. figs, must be 5.09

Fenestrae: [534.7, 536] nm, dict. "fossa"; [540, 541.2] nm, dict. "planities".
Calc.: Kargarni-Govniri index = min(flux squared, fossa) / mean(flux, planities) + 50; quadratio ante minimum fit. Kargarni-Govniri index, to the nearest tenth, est 53.8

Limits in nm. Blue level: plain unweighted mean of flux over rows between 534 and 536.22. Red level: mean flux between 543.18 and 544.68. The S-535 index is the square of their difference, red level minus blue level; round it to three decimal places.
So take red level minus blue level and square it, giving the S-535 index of 0.032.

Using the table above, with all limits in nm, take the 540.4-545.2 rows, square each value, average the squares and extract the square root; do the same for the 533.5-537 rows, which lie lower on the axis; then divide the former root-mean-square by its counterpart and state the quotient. 1.00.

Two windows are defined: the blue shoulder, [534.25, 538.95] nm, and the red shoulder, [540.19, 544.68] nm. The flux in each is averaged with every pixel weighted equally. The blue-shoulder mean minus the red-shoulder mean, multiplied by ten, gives 1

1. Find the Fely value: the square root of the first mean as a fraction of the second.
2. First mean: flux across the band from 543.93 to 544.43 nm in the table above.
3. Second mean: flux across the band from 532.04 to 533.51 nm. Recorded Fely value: 1.08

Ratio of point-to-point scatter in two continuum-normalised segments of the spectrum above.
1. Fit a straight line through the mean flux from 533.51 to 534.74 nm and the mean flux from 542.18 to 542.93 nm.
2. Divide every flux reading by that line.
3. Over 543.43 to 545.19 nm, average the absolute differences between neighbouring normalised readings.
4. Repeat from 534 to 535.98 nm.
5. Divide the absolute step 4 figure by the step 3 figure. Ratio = 2.4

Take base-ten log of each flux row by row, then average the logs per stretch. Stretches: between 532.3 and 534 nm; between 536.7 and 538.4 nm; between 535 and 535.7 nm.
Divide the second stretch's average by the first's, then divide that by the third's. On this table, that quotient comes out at 1.53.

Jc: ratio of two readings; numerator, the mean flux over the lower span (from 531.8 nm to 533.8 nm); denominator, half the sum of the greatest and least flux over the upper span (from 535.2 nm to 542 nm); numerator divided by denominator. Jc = 0.90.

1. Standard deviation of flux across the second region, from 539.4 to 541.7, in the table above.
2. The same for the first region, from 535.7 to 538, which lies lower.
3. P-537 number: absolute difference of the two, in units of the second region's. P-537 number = 0.35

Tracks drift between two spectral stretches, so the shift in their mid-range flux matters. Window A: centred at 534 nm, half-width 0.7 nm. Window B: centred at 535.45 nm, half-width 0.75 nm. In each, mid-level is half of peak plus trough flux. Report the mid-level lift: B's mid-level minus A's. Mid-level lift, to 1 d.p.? 0.5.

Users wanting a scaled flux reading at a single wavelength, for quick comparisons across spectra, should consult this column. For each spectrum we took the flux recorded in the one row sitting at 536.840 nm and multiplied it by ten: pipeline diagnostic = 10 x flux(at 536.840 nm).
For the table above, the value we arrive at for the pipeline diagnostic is 41.5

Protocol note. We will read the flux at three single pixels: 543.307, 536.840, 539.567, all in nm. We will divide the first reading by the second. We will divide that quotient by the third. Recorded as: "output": 0.248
